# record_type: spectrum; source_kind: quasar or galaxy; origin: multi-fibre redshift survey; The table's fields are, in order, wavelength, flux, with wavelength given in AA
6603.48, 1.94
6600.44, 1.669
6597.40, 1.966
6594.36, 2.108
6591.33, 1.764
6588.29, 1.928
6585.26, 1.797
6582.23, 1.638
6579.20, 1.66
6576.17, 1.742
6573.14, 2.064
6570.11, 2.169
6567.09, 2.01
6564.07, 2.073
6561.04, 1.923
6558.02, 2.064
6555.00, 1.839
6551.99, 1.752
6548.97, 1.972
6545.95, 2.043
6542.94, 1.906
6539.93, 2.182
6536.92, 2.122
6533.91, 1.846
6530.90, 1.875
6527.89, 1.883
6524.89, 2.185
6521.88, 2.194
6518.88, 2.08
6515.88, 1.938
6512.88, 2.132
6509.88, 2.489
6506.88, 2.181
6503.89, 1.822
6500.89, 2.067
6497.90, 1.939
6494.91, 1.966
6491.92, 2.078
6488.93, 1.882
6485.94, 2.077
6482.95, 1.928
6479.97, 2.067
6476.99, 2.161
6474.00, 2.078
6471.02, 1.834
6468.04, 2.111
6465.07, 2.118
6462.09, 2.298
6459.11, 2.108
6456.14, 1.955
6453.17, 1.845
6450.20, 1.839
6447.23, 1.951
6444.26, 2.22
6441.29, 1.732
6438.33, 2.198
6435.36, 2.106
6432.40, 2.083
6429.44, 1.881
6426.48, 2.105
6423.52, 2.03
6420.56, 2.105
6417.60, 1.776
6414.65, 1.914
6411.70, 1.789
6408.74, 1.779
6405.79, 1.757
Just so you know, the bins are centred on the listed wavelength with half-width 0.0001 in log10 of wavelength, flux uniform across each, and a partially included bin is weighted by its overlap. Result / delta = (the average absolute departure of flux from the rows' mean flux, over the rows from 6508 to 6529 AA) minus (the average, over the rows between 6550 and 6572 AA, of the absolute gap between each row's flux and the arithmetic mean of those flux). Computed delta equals 0.02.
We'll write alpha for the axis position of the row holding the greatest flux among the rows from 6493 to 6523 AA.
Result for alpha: 6509.88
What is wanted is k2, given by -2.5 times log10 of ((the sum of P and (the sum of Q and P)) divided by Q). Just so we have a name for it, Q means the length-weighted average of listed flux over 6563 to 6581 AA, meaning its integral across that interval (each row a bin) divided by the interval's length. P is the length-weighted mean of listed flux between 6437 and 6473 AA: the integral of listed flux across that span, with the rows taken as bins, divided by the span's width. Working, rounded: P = 2.02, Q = 1.945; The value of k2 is -1.220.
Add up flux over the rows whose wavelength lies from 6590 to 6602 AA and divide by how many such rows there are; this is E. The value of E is 1.88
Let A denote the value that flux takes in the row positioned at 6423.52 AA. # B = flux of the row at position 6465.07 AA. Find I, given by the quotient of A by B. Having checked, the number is 0.96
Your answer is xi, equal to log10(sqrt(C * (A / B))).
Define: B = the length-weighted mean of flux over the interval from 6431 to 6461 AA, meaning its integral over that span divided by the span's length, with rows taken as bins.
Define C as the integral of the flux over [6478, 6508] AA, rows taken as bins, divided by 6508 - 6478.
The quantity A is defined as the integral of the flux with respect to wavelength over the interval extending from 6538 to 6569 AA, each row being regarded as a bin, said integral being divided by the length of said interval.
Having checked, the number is 0.148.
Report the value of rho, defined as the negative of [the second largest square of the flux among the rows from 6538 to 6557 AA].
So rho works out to -4.2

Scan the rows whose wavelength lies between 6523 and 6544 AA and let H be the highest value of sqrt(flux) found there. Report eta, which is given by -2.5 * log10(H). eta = -0.424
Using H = 1.48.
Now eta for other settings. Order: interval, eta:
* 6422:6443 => -0.428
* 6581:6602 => -0.405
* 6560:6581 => -0.420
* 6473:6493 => -0.418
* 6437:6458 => -0.433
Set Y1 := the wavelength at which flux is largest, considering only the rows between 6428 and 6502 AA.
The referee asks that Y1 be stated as 6462.09 AA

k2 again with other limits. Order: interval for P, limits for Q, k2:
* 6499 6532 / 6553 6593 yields -1.260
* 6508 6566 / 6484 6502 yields -1.203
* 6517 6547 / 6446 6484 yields -1.195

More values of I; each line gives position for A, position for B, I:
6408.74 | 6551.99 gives 1.02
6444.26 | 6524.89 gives 1.02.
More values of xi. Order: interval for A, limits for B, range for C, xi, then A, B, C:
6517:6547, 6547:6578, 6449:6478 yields 0.162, 2.03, 1.96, 2.03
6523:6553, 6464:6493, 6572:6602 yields 0.126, 1.98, 2.03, 1.83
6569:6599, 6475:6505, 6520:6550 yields 0.139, 1.88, 2.00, 2.02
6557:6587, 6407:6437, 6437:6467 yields 0.148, 1.91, 1.96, 2.03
